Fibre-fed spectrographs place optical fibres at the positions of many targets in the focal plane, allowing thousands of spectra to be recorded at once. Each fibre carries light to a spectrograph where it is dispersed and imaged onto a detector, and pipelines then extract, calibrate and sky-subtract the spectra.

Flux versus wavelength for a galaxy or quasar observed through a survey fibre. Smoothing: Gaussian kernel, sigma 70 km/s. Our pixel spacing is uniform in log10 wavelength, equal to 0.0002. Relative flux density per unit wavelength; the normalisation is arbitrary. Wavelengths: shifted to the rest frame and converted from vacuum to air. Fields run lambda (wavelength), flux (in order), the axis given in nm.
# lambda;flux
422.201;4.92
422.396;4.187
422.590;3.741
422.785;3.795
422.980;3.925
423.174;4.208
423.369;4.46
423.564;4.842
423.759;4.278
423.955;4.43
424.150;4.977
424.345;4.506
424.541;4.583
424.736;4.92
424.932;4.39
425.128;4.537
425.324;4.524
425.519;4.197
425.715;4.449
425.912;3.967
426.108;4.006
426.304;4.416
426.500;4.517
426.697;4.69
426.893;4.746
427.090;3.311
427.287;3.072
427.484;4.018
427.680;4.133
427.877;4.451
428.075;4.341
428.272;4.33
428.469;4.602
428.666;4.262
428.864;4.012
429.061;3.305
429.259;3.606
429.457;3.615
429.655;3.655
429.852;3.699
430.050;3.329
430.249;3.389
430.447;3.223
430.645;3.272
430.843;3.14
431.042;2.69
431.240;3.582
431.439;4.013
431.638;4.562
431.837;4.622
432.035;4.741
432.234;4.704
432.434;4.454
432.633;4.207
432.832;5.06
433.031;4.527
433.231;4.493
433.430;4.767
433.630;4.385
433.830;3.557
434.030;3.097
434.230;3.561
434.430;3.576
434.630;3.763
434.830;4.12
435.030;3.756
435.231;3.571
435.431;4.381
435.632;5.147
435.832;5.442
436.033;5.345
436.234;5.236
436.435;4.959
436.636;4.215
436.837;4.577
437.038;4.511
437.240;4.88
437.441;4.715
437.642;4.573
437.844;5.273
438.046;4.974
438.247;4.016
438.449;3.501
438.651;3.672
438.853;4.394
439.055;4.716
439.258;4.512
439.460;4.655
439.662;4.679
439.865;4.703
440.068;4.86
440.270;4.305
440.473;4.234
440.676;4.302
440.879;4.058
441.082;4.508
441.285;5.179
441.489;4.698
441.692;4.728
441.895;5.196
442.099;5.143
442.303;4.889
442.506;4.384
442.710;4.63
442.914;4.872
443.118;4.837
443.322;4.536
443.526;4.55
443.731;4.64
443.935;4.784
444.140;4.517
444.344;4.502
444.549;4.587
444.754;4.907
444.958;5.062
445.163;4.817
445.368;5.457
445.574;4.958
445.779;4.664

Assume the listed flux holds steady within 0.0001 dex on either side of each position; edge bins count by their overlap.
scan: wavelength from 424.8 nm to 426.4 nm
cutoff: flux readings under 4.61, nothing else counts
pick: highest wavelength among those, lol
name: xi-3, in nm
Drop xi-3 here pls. 426.304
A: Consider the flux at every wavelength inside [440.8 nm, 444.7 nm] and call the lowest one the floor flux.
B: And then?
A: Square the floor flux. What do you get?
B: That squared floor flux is 16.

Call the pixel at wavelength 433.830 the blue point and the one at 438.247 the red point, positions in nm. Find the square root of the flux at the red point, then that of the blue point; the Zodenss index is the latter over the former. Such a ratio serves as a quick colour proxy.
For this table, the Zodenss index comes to 0.94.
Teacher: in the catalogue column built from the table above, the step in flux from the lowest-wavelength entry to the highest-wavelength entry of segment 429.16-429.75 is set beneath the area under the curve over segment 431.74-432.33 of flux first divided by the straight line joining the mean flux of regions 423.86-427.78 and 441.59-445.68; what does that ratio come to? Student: 13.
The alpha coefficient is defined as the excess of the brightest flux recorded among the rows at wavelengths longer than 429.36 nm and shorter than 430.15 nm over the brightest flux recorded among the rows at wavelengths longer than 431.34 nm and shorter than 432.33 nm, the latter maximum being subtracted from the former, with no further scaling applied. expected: -1.04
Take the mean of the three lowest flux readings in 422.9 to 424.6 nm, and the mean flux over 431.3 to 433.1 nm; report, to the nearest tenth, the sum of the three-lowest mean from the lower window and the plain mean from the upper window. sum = 8.7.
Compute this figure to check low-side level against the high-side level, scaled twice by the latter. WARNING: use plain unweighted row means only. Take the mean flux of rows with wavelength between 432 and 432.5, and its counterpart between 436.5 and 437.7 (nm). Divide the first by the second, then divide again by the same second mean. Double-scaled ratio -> 0.22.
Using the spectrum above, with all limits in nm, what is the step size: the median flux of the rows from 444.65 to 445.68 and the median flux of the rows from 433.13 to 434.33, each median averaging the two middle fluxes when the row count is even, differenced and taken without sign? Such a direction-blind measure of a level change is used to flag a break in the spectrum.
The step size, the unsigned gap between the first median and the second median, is 1.0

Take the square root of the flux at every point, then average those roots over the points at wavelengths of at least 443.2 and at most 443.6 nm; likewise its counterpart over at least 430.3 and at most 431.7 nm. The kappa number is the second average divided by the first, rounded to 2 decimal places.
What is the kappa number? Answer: 0.87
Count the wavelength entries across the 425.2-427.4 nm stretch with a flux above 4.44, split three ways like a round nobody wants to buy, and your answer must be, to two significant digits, 1.7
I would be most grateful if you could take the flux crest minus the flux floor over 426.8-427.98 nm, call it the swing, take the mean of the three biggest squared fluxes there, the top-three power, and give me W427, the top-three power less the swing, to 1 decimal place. 18.1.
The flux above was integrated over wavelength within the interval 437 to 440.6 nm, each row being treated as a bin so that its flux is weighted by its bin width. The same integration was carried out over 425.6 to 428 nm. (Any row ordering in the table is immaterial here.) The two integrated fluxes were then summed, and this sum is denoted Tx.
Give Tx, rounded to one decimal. 26.2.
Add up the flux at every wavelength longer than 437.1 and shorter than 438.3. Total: 28.4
